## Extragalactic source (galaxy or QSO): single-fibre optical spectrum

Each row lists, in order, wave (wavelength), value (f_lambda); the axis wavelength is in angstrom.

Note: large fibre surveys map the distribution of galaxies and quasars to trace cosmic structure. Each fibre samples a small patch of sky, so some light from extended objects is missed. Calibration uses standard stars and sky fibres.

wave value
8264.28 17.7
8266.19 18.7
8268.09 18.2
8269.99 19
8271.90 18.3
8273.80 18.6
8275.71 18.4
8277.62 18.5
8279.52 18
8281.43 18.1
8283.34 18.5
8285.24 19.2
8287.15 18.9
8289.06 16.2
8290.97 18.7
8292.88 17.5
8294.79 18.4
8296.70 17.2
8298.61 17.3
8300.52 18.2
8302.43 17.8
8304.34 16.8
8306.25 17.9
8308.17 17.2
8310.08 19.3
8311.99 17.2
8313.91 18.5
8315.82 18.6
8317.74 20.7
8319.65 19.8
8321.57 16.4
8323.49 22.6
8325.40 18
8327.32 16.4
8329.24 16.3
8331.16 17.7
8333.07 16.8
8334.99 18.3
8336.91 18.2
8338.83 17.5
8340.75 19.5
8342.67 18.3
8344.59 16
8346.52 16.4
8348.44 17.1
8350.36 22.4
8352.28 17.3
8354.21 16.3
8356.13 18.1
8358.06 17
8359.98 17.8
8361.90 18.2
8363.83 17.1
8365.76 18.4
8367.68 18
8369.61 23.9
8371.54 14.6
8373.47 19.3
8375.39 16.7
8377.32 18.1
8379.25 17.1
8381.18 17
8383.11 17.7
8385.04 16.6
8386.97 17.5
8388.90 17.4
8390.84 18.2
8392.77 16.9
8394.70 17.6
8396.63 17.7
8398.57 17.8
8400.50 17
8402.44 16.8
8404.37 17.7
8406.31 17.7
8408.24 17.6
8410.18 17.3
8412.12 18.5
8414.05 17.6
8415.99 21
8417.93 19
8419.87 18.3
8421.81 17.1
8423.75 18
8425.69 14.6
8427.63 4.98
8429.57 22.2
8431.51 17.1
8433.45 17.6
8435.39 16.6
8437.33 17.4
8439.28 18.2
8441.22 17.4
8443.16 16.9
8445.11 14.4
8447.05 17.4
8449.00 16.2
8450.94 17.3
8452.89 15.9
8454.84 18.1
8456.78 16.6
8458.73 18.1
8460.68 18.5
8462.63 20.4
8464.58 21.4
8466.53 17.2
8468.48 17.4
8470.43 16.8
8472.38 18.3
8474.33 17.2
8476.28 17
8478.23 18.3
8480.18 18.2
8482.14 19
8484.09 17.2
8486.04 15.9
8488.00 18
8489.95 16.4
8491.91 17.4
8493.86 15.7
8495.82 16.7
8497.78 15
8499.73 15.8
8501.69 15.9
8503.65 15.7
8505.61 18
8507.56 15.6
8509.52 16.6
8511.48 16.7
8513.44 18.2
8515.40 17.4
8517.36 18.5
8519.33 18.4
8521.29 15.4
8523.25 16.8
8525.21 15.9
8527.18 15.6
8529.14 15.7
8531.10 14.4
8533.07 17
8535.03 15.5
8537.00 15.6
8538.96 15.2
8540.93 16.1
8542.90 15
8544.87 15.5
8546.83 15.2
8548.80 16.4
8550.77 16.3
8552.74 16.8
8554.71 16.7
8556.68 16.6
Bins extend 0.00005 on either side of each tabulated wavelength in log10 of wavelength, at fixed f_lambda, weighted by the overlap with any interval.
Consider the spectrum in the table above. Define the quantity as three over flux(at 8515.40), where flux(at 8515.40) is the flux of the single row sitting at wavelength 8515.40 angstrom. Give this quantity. 0.172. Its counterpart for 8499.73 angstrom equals 0.190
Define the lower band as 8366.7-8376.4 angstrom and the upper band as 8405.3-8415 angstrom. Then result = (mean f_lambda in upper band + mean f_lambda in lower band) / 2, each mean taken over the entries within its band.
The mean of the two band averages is 18.1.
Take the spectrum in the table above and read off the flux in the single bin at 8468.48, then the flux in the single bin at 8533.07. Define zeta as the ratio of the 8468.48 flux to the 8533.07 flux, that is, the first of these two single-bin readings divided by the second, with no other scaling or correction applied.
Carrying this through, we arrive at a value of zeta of 1.02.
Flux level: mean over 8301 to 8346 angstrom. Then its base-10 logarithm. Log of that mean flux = 1.26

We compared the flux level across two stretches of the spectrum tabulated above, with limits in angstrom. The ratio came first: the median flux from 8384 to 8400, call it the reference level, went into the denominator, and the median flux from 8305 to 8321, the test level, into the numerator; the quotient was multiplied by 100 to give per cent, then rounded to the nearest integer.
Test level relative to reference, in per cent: 106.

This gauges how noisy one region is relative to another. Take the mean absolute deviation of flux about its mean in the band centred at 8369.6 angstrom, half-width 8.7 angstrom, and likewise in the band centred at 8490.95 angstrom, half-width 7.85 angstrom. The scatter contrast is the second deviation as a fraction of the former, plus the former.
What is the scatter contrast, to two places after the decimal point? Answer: 2.04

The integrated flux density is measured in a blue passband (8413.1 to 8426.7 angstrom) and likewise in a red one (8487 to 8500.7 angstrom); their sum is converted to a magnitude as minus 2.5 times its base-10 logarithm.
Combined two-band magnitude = -6.677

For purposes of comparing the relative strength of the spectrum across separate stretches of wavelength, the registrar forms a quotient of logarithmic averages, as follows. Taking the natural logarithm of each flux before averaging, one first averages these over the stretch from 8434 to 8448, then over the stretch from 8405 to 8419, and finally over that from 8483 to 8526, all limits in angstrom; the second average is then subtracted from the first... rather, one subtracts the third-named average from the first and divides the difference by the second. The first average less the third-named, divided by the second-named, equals 0.00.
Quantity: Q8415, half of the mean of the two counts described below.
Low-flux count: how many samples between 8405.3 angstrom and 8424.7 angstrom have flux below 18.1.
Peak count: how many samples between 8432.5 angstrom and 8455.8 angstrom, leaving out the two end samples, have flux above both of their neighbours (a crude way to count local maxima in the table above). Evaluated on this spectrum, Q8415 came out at 2.25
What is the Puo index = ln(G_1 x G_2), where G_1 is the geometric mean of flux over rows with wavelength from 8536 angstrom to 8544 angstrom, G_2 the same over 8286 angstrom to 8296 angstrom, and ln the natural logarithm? 5.62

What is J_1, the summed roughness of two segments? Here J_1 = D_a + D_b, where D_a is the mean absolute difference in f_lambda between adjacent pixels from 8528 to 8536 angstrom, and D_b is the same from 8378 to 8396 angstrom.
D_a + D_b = 2.51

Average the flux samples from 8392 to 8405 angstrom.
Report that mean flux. 17.4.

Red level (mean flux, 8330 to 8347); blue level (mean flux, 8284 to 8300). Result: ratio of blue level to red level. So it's 1.02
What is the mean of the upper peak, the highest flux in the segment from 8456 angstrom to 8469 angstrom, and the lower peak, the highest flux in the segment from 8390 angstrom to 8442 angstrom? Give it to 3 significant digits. 21.8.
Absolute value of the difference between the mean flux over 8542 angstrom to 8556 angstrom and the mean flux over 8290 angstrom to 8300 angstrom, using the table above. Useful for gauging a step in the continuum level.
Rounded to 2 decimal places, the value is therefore 1.83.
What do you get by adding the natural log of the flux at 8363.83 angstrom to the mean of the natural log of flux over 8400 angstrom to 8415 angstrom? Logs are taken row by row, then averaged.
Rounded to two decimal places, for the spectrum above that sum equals 5.70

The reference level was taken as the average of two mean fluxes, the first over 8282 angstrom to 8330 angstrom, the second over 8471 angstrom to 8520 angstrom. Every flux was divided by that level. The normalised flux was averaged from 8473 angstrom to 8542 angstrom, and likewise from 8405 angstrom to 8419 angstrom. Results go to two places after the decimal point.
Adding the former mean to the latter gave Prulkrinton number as 1.99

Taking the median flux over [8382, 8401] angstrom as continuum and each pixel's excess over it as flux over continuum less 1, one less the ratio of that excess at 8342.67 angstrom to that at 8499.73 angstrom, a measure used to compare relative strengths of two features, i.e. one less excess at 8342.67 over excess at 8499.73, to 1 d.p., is 1.4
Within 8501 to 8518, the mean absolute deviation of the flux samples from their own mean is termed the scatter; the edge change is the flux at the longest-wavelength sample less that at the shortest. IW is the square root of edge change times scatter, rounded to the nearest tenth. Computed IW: 1.6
